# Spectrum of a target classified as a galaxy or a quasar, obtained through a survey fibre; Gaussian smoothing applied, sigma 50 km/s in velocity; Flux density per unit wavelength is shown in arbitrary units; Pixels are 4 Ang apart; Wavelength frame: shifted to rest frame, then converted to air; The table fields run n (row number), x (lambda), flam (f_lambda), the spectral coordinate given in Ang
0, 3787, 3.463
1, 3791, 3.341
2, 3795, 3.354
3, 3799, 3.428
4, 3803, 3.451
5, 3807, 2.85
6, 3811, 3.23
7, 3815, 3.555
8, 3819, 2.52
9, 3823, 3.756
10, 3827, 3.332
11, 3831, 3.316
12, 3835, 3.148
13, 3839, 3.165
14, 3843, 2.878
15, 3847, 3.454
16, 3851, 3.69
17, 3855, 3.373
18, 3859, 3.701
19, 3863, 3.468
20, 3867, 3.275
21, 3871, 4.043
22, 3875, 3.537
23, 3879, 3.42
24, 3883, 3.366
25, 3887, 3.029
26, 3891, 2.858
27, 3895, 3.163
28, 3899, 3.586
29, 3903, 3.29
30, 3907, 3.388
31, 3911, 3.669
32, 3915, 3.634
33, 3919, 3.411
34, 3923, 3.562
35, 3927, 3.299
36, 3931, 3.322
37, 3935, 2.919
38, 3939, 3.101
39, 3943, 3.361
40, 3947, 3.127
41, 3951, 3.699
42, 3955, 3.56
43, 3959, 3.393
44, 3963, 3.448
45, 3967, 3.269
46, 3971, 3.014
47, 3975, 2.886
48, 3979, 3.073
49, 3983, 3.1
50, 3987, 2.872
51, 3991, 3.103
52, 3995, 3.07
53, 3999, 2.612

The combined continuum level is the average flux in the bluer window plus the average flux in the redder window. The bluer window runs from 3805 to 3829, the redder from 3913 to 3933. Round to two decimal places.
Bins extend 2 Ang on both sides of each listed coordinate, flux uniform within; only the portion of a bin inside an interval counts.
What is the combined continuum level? 6.65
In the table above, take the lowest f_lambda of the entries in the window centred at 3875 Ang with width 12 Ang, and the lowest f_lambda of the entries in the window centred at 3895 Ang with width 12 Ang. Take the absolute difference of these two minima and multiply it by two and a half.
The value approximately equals 1.4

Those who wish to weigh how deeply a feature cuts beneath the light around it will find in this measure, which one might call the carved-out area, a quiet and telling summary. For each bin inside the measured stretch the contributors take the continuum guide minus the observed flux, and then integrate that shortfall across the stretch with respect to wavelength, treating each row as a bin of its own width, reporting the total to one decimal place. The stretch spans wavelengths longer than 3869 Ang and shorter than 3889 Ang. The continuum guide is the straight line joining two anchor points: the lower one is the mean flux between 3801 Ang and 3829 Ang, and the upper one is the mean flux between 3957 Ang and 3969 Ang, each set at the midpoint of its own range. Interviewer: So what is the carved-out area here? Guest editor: -3.6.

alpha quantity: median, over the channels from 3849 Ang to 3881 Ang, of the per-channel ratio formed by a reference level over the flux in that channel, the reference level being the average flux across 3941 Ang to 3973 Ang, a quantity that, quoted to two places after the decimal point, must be 0.96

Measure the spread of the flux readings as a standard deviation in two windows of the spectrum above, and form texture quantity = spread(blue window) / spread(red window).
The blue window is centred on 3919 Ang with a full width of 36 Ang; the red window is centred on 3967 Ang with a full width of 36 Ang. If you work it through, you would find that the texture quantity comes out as 0.83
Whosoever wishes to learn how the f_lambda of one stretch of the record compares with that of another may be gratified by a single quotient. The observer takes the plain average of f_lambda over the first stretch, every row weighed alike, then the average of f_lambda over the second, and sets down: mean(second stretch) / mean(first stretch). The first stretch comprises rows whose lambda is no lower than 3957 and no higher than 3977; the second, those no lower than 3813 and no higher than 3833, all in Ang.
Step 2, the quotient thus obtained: 1.029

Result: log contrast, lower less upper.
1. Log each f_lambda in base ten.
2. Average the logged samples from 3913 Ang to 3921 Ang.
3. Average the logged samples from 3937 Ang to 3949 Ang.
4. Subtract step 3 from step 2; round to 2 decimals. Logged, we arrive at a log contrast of 0.04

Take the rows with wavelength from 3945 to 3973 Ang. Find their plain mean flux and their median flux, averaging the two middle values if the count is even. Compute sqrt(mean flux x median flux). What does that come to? 3.38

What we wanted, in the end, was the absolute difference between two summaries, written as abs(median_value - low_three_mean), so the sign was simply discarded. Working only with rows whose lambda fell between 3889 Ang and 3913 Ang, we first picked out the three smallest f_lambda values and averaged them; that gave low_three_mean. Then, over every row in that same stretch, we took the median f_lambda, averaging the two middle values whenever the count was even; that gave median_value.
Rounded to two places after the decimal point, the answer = 0.24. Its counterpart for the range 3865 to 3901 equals 0.35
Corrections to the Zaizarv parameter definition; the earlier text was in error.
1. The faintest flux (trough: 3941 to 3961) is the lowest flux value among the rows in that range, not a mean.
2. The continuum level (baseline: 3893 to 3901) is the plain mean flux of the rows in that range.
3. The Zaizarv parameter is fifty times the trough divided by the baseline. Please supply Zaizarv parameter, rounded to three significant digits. 46.3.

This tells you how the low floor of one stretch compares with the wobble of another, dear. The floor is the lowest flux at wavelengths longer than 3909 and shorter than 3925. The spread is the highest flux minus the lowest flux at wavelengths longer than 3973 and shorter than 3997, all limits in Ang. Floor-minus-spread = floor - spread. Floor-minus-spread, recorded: 3.18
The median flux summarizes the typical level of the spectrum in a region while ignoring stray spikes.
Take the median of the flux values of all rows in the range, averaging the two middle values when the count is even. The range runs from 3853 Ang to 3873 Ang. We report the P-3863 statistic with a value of 3.5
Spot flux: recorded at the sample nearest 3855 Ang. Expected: 3.373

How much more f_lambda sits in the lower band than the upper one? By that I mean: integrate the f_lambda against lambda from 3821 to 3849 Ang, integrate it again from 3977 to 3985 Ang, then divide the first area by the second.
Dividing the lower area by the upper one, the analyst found 3.7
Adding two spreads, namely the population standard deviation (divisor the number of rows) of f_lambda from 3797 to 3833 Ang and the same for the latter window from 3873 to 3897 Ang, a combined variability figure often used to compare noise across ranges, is 0.59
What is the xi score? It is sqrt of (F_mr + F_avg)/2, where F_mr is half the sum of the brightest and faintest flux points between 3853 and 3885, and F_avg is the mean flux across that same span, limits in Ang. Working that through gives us 1.89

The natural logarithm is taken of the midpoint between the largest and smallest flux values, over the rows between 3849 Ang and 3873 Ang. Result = 1.30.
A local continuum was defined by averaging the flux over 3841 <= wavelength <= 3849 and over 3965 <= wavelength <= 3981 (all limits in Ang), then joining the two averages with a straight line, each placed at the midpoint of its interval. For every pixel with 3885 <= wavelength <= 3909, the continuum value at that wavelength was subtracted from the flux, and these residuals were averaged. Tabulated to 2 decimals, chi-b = 0.10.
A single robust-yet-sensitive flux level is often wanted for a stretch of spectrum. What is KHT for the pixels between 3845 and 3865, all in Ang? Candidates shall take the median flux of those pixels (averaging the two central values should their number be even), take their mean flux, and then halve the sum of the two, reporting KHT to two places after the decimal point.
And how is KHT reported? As 3.50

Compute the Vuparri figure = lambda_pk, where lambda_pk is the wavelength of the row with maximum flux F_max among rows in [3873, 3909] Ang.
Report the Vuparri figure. 3899 Ang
